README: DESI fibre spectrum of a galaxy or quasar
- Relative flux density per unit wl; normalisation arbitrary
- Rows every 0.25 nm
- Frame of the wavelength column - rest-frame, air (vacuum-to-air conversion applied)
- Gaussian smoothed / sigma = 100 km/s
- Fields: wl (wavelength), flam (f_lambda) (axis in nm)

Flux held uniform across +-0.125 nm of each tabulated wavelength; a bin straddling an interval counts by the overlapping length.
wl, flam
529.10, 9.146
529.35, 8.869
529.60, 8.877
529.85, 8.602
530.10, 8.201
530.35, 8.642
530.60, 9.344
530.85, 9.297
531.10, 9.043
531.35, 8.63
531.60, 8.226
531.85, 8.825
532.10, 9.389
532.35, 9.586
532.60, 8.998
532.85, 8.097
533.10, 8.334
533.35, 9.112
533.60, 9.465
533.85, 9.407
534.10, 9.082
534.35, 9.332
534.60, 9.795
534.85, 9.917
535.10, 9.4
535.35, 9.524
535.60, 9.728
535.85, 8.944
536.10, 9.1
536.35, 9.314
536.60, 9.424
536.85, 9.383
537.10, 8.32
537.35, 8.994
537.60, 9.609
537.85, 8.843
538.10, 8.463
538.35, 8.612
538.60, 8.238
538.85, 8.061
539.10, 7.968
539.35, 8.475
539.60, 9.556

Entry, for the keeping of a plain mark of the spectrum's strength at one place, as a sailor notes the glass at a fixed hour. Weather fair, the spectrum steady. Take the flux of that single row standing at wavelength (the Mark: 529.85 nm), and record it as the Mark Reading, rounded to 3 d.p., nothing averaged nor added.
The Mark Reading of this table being 8.602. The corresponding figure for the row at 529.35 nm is 8.869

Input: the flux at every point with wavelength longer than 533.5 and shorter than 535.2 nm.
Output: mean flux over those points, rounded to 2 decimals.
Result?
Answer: 9.49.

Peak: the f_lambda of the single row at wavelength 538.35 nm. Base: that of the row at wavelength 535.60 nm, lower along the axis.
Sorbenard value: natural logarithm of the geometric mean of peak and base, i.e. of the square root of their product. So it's 2.21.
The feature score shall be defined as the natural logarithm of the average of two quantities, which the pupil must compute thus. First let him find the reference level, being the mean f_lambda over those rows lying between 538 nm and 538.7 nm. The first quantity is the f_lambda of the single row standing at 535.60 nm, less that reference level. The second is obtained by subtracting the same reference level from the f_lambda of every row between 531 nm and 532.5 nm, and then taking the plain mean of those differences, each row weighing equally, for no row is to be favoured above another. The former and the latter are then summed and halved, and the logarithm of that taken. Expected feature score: -0.1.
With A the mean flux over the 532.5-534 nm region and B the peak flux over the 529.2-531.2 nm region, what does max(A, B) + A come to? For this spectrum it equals 18.2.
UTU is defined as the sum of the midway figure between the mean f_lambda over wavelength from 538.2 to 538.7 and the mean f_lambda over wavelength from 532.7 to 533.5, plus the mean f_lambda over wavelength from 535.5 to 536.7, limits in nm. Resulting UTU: 17.8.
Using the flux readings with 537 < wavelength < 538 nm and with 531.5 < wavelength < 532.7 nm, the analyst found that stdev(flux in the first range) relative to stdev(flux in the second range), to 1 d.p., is 1.0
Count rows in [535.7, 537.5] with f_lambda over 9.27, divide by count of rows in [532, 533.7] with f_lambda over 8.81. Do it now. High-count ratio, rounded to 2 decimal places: 0.60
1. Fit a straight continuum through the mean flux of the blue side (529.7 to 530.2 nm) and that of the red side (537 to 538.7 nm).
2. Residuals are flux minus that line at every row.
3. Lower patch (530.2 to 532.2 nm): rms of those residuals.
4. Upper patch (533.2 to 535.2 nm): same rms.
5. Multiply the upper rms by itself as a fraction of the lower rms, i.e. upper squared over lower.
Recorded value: 1.3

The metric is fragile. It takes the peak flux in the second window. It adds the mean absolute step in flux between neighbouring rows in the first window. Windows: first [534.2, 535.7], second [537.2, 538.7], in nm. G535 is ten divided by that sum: 1.01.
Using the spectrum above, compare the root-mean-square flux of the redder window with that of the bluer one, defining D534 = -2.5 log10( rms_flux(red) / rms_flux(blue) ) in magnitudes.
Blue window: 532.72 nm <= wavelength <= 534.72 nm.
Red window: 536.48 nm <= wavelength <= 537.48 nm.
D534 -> 0.006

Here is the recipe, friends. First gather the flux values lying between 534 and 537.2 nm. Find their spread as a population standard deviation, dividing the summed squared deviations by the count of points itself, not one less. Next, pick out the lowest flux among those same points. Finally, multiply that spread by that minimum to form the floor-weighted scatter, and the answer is 3.3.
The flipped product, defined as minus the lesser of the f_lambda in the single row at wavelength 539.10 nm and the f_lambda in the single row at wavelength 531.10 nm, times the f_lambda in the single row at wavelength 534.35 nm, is -74.4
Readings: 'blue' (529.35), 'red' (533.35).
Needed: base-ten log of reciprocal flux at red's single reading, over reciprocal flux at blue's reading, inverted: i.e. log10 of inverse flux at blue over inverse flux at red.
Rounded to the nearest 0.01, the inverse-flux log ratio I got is 0.01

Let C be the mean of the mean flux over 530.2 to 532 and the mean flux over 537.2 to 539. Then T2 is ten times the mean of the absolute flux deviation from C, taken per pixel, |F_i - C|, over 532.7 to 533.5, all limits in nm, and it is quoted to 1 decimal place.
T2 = 4.8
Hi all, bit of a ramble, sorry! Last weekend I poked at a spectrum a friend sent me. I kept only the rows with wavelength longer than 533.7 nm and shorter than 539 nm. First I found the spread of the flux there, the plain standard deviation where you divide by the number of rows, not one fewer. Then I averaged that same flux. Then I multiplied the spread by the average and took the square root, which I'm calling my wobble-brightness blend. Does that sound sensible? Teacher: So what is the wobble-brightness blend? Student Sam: 2.17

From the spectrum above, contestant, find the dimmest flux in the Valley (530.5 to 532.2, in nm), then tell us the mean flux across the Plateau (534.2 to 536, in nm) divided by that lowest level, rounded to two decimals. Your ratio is 1.16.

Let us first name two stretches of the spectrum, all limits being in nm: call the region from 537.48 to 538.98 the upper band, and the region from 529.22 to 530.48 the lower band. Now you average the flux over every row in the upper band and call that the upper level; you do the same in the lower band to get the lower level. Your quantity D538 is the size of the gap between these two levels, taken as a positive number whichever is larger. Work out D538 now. 0.0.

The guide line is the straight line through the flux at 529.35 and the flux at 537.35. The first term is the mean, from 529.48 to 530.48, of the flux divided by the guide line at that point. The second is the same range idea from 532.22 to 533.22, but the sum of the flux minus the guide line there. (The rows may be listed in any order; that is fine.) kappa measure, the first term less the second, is 2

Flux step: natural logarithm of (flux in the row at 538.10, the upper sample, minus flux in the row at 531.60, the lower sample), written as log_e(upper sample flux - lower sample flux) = -1.4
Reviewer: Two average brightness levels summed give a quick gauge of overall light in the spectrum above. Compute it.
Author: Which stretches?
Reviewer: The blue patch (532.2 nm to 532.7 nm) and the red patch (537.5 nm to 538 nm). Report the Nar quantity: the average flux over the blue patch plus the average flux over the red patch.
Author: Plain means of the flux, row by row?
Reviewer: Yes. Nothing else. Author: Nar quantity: 18.5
